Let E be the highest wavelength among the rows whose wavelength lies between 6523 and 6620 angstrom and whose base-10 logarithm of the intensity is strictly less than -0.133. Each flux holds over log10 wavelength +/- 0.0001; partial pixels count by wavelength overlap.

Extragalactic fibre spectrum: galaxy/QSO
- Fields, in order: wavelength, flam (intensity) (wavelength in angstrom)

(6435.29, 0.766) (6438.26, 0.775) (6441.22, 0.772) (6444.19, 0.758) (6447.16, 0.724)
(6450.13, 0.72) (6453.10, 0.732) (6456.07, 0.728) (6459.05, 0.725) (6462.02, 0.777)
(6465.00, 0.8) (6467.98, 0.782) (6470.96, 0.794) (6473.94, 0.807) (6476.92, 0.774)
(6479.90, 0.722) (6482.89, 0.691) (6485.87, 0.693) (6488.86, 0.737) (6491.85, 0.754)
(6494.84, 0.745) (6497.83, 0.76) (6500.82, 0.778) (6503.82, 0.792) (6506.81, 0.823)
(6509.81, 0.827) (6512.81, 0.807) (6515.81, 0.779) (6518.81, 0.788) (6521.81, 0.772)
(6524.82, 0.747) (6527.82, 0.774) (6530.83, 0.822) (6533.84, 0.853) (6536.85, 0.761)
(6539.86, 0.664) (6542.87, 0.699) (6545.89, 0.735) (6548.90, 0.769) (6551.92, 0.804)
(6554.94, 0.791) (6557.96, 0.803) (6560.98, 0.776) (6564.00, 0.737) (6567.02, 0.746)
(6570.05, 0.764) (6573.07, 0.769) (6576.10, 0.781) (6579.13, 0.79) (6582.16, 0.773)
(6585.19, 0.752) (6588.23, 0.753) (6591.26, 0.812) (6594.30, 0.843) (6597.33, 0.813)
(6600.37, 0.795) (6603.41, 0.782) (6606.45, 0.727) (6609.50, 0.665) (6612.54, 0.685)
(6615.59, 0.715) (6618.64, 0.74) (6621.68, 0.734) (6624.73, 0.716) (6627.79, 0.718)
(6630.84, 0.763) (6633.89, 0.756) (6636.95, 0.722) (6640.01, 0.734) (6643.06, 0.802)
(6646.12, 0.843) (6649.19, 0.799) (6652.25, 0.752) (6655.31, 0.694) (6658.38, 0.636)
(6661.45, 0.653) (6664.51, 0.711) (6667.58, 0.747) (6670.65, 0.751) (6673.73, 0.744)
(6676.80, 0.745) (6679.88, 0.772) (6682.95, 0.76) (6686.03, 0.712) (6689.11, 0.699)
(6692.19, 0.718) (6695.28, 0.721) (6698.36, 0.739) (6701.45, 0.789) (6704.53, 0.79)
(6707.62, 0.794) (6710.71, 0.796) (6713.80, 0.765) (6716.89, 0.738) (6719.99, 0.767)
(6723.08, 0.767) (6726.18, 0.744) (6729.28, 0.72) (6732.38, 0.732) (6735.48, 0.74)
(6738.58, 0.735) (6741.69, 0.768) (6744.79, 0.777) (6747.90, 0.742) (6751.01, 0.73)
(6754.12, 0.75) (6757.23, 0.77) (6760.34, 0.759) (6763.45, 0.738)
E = 6615.59 angstrom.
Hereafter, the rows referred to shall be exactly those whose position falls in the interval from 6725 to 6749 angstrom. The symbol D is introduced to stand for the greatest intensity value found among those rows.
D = 0.777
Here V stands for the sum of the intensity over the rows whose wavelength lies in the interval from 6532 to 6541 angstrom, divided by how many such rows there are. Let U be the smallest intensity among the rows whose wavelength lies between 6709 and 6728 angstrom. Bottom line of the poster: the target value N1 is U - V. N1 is -0.02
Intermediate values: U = 0.738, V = 0.76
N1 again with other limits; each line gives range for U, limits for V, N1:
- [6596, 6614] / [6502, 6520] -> -0.14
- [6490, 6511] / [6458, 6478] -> -0.03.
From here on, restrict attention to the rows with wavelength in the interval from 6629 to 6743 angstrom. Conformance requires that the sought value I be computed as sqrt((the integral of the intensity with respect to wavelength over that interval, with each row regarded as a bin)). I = 9.2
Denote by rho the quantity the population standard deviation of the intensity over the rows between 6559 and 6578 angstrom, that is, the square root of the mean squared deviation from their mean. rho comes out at 0.016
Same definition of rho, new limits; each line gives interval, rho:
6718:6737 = 0.017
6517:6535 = 0.035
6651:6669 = 0.044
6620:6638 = 0.018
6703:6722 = 0.021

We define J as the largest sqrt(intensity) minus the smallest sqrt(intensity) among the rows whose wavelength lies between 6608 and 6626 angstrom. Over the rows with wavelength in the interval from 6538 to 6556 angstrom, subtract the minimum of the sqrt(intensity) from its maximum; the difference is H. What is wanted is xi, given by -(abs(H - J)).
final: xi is -0.04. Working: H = 0.08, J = 0.045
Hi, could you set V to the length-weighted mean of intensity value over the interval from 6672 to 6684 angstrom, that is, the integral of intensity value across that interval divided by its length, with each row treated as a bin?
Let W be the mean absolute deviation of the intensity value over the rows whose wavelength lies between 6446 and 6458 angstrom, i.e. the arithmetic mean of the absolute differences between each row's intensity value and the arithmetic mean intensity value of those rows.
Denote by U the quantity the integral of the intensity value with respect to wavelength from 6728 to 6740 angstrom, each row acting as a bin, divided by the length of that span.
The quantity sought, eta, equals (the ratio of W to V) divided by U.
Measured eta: 0.01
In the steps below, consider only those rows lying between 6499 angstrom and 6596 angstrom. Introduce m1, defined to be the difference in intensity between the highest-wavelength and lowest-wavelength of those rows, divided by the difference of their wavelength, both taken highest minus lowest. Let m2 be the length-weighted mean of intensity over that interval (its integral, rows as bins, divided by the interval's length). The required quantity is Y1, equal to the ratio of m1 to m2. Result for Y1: 0.0009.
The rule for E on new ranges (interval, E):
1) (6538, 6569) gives 6545.89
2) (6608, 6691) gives 6689.11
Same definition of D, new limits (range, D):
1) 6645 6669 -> 0.843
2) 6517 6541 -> 0.853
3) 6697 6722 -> 0.796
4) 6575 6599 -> 0.843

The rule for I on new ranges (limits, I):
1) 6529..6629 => 8.7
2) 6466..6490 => 4.2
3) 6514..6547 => 5.0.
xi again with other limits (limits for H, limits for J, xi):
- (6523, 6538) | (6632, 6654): -0.01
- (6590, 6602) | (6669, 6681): -0.01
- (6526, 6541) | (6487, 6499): -0.10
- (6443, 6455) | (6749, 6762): 0.00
